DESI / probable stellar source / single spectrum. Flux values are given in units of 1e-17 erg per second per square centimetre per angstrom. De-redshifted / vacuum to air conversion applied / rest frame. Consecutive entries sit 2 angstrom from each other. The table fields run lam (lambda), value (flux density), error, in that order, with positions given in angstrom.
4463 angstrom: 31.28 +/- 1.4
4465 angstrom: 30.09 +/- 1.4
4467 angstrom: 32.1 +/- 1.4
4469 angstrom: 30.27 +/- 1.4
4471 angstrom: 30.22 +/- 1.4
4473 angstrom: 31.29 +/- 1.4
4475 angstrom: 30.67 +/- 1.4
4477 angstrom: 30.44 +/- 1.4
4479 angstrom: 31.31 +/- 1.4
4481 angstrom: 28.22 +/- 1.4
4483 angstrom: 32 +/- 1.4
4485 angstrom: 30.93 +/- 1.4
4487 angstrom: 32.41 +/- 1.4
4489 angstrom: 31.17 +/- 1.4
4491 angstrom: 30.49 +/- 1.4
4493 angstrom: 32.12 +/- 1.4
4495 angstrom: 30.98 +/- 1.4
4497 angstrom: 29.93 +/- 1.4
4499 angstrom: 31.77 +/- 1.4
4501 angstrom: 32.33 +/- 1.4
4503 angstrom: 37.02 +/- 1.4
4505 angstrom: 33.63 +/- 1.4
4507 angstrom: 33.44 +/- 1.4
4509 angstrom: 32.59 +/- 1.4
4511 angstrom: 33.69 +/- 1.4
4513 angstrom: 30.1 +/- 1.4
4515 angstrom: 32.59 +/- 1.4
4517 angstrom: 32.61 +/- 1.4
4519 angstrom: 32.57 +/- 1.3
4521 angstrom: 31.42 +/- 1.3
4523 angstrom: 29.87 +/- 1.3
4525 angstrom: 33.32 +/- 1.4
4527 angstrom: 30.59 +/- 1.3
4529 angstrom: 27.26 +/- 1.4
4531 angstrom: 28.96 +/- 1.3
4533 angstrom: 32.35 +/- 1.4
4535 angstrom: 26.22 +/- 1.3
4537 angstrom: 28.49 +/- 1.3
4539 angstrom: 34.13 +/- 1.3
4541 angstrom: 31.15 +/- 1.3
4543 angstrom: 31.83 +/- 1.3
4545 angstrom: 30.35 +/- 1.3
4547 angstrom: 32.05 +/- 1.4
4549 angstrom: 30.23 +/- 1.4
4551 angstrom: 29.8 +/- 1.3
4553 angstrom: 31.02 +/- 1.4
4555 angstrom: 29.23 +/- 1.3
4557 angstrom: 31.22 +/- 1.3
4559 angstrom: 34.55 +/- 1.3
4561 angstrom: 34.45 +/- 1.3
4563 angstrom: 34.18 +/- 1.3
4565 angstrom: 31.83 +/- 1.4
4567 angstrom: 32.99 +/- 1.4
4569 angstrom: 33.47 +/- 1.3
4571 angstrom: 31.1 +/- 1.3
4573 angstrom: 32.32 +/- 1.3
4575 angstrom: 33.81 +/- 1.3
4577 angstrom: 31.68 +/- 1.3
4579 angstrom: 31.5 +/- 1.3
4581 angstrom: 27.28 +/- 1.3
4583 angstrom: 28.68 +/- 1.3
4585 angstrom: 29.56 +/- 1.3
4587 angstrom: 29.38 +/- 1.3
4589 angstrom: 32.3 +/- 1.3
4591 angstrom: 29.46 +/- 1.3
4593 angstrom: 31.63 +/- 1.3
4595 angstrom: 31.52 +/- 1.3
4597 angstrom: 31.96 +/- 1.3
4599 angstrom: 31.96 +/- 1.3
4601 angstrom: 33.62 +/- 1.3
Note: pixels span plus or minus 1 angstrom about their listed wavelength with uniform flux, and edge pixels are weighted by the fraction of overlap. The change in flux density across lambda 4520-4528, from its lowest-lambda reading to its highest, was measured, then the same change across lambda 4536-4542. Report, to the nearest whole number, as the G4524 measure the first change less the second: -3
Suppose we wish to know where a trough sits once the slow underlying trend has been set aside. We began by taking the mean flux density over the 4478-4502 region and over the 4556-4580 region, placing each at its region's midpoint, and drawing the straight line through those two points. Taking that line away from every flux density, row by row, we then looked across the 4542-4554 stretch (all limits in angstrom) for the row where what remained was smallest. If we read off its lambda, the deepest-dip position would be 4551 angstrom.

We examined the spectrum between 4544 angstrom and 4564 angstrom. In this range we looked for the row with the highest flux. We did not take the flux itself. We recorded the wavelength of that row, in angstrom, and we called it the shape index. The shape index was 4559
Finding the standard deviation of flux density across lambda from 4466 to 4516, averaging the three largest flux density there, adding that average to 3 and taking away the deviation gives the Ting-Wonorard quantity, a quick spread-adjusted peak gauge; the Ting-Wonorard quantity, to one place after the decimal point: 36.1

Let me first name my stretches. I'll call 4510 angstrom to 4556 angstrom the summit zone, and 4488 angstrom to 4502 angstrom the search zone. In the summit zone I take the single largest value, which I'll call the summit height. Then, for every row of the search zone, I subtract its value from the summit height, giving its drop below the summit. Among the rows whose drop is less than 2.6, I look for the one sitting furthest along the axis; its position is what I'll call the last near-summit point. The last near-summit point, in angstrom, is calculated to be 4501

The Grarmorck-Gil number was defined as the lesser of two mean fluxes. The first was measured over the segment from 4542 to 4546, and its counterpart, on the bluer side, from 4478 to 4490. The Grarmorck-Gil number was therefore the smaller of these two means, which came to 31.0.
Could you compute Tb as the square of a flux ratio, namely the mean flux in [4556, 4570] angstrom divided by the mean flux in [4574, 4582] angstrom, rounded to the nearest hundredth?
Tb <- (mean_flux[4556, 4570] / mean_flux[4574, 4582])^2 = 1.14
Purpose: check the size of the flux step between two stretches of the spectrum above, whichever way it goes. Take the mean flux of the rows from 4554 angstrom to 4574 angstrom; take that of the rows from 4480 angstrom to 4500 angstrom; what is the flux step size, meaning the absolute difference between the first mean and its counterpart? 1.53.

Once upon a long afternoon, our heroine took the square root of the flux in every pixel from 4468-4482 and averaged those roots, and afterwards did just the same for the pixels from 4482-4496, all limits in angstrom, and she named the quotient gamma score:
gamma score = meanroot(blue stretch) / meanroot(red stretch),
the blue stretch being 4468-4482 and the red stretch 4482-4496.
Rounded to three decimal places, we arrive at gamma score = 0.982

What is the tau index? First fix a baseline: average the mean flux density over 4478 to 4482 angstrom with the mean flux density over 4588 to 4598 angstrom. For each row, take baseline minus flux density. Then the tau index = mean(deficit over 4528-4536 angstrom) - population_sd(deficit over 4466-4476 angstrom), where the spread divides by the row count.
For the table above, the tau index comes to 1.2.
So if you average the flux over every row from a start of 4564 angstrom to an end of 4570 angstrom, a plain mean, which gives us 32.8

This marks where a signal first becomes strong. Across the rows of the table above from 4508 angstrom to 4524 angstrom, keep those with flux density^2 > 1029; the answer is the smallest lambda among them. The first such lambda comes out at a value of 4509 angstrom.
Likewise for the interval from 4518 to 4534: 4519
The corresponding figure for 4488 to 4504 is 4493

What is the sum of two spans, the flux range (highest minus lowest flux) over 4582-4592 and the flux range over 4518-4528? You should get 7.1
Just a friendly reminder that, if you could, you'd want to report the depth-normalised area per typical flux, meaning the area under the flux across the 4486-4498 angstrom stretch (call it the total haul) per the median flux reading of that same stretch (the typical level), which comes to 12.0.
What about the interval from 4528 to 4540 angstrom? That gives 12.4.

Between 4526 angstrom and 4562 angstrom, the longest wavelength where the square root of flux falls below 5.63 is 4557 angstrom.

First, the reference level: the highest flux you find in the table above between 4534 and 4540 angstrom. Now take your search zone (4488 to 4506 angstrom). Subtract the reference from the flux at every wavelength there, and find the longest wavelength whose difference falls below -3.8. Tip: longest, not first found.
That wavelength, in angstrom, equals 4497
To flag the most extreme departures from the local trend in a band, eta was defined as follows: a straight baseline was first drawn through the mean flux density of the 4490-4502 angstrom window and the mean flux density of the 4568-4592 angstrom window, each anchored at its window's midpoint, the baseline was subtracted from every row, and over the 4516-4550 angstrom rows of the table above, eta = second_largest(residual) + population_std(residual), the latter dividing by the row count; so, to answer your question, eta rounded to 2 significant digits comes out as 4.3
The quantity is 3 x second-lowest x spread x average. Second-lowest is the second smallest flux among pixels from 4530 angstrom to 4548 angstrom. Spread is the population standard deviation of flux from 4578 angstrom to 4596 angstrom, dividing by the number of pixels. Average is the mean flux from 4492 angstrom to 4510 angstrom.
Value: 4395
